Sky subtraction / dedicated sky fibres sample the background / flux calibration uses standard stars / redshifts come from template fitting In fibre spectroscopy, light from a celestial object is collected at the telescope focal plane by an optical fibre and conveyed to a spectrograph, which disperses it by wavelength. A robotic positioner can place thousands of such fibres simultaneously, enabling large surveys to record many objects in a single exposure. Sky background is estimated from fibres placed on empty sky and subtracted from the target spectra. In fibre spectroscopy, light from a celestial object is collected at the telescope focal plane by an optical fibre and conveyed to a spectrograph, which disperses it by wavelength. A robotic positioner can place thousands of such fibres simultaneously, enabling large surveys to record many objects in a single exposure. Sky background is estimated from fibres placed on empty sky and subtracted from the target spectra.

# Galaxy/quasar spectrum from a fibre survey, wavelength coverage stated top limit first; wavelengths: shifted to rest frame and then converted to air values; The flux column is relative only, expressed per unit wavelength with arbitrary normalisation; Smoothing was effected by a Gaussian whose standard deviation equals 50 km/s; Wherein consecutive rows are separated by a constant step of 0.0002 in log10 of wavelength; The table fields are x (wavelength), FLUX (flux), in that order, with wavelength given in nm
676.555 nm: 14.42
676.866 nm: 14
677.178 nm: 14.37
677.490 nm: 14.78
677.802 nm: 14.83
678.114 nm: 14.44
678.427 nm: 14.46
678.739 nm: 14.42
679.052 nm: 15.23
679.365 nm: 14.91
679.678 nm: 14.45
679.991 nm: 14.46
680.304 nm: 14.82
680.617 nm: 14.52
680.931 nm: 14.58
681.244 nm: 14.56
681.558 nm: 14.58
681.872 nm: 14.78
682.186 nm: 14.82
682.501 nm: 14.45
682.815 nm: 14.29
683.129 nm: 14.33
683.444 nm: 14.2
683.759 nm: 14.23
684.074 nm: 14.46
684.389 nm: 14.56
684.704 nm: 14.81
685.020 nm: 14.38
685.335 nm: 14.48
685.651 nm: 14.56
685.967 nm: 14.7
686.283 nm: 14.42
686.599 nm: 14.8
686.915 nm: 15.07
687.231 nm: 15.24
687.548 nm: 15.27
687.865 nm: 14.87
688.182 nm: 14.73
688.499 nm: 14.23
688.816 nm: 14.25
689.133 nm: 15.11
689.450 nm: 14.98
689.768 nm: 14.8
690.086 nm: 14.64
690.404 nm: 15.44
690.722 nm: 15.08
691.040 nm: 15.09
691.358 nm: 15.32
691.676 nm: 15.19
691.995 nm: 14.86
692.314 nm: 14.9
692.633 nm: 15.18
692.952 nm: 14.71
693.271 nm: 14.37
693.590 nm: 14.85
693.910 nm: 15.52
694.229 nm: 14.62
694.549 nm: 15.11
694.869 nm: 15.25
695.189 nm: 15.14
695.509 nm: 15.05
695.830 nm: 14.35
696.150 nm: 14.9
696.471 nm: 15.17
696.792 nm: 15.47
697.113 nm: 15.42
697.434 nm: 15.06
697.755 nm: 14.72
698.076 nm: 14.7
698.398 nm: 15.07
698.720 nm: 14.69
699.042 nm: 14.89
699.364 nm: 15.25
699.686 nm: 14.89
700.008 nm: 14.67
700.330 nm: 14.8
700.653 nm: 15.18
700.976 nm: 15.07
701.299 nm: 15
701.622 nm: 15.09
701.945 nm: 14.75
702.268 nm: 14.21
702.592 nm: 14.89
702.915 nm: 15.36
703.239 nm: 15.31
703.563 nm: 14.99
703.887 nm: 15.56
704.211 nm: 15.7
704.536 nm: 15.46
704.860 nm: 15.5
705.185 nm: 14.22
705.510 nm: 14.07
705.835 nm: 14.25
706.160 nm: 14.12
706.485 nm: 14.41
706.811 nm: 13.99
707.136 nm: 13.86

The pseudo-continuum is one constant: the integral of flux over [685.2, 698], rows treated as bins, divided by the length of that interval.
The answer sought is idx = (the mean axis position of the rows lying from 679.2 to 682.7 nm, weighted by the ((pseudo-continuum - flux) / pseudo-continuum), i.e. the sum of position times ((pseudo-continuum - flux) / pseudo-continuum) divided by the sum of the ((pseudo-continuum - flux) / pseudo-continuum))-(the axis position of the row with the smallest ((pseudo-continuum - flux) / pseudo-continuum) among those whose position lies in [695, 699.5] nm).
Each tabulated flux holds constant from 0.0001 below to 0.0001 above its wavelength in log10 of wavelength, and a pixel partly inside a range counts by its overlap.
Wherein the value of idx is -15.83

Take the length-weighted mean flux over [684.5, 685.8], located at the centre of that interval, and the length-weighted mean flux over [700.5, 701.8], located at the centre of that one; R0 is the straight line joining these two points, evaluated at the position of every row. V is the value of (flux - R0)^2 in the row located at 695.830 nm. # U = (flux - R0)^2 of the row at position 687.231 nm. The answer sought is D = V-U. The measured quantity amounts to -0.1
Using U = 0.38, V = 0.31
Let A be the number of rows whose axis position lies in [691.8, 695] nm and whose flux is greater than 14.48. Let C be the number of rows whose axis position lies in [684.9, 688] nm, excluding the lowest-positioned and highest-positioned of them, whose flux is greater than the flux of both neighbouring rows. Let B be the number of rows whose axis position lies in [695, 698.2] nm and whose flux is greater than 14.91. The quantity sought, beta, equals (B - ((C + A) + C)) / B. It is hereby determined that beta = -1.17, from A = 9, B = 6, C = 2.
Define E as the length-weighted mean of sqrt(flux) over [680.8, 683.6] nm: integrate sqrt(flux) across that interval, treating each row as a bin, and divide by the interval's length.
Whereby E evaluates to 3.81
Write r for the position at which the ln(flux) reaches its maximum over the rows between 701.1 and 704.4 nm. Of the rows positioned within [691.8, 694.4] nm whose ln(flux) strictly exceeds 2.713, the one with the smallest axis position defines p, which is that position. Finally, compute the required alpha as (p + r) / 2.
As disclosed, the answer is 698.42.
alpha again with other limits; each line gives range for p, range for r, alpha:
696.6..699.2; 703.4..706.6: 700.50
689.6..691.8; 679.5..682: 685.35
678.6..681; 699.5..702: 689.85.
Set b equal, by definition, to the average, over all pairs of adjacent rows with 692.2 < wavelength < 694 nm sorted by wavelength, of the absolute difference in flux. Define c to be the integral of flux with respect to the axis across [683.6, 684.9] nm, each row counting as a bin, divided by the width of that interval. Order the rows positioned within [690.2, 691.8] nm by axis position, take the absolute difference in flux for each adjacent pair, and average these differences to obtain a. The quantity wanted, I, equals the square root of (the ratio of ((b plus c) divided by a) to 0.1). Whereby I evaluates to 28.6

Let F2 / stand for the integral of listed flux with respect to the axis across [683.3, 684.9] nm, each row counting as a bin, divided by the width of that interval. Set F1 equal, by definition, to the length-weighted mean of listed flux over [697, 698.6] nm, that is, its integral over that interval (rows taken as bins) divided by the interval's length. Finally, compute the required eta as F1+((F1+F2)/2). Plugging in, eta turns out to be 29.7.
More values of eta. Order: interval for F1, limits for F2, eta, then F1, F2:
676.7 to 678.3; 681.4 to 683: 29.0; 14.5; 14.6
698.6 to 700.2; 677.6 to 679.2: 29.7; 14.9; 14.7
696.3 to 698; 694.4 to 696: 30.2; 15.1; 15.0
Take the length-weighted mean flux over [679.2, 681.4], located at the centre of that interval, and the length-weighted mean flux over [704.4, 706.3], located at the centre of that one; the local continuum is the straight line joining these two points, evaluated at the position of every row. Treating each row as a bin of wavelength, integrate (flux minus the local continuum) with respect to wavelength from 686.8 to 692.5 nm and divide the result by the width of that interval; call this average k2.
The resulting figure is 0.34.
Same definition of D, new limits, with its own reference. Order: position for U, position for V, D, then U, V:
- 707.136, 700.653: -2.0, 2.00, 0.01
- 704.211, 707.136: 1.7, 0.27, 2.00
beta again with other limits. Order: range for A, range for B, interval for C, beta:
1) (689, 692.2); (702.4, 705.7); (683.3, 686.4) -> -1.00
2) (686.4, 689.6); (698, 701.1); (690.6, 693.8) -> -2.00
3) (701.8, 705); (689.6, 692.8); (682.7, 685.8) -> -1.17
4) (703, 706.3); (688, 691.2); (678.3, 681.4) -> -1.40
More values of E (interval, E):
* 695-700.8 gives 3.87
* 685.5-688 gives 3.86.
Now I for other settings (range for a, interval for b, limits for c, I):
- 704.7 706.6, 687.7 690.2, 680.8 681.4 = 19.1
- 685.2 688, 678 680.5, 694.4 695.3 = 26.6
